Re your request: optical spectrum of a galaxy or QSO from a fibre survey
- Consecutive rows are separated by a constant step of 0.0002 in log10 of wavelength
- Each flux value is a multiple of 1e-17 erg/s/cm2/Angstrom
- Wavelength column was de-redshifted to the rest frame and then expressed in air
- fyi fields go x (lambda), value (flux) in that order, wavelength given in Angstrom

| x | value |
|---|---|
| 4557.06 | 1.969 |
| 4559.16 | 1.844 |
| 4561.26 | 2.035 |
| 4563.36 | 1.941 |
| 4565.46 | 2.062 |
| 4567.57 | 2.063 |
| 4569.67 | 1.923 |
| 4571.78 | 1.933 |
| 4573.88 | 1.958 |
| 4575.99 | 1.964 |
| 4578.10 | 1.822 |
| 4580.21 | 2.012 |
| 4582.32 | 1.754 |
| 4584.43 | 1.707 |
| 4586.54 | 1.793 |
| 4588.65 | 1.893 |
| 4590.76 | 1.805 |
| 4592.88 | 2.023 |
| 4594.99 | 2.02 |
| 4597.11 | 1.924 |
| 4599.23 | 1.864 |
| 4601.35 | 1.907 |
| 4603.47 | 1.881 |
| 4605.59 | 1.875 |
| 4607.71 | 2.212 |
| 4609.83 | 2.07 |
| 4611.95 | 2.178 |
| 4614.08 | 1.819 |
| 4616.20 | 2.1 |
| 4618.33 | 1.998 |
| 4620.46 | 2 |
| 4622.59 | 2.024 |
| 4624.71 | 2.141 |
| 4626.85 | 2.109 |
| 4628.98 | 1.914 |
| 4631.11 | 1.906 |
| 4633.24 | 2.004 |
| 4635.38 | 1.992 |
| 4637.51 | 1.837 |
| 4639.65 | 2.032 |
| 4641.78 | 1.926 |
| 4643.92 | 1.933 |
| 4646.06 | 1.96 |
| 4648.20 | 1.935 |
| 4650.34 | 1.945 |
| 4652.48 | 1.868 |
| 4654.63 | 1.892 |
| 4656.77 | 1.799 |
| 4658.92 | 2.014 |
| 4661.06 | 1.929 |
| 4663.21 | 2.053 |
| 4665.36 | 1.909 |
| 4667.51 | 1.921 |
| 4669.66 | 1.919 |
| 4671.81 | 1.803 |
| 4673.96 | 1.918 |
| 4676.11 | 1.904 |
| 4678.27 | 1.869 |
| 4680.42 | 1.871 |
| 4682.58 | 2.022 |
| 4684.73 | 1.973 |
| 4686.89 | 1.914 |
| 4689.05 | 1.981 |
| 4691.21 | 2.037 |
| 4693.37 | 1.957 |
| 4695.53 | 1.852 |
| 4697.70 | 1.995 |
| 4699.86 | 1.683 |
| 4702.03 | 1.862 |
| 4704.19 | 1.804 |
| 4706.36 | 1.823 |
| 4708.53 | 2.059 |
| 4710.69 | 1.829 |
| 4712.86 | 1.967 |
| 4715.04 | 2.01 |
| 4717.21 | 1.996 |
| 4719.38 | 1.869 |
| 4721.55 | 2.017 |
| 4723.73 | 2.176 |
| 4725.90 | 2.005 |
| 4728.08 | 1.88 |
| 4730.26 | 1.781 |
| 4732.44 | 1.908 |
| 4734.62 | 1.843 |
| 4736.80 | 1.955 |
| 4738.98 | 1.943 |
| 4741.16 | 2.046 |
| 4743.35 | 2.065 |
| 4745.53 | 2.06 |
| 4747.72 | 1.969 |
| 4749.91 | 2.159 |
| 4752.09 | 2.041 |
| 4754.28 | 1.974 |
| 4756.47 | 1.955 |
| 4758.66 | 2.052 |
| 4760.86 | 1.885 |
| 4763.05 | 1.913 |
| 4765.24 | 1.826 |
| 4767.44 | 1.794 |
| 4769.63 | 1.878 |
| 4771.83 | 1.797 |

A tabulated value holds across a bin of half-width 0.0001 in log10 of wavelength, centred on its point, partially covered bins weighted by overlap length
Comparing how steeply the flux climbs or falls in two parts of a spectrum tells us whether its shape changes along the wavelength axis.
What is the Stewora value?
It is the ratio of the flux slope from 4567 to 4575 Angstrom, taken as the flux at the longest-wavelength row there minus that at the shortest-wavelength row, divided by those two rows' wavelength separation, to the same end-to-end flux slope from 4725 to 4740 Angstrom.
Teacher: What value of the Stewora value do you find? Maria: 3.5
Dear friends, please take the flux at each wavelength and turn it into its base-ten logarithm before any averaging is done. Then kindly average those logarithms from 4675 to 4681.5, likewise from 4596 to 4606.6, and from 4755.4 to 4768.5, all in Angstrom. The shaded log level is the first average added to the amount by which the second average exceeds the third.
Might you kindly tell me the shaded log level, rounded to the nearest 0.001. 0.272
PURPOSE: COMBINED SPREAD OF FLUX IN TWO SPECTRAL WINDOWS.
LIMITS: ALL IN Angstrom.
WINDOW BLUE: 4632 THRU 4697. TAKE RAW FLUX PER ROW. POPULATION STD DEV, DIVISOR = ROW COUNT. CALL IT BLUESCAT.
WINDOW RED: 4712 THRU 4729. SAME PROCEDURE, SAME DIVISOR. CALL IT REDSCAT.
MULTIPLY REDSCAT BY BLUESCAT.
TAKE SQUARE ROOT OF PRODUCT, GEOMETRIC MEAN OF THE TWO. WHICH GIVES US 0.077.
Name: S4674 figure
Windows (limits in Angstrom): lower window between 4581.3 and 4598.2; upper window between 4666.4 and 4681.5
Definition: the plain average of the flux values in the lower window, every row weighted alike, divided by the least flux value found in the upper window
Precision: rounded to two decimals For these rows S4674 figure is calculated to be 1.03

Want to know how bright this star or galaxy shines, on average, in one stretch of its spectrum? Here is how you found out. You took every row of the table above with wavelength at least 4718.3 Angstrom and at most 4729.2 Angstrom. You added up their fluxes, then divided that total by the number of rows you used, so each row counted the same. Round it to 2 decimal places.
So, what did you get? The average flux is 1.99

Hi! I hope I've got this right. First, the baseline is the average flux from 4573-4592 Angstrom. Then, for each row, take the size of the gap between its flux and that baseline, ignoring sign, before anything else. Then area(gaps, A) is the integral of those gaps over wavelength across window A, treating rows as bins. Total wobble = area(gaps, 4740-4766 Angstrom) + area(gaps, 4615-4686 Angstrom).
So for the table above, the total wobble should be 11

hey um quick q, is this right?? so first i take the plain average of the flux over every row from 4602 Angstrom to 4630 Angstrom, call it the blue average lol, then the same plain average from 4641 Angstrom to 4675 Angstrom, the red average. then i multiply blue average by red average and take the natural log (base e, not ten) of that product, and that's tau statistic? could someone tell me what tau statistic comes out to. 1.36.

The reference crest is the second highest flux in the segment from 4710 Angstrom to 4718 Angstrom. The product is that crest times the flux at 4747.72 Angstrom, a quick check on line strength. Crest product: 3.93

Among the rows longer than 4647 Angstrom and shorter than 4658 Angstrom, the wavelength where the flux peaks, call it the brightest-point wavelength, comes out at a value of 4650.34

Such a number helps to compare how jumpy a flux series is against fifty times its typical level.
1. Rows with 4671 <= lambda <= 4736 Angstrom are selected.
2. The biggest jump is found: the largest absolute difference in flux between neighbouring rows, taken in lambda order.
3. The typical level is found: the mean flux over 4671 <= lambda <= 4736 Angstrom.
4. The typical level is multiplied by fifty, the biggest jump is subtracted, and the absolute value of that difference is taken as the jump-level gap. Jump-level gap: 95.7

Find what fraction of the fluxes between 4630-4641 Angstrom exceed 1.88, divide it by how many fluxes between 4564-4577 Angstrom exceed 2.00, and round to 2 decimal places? 0.40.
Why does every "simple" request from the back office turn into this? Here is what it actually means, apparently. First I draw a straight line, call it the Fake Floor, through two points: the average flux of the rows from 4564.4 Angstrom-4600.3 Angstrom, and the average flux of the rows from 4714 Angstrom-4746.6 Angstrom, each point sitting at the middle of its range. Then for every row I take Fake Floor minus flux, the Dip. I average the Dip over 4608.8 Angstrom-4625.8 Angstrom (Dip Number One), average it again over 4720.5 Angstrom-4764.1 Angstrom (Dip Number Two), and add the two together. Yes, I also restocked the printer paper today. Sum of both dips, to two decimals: -0.12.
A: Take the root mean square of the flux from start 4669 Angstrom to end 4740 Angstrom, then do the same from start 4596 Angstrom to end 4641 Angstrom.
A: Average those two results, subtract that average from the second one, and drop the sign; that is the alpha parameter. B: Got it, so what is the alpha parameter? 0.034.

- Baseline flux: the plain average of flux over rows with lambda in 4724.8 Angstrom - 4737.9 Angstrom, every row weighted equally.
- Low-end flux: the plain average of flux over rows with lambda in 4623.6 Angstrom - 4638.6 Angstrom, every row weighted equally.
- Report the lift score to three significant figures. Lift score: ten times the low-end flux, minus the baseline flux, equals 18.0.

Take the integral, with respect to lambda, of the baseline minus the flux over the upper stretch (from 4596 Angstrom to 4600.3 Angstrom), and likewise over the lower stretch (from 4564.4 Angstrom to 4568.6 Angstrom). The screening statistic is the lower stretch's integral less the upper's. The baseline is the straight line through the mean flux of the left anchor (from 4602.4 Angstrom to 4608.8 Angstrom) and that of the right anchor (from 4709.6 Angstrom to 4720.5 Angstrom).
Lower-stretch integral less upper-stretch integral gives -0.64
